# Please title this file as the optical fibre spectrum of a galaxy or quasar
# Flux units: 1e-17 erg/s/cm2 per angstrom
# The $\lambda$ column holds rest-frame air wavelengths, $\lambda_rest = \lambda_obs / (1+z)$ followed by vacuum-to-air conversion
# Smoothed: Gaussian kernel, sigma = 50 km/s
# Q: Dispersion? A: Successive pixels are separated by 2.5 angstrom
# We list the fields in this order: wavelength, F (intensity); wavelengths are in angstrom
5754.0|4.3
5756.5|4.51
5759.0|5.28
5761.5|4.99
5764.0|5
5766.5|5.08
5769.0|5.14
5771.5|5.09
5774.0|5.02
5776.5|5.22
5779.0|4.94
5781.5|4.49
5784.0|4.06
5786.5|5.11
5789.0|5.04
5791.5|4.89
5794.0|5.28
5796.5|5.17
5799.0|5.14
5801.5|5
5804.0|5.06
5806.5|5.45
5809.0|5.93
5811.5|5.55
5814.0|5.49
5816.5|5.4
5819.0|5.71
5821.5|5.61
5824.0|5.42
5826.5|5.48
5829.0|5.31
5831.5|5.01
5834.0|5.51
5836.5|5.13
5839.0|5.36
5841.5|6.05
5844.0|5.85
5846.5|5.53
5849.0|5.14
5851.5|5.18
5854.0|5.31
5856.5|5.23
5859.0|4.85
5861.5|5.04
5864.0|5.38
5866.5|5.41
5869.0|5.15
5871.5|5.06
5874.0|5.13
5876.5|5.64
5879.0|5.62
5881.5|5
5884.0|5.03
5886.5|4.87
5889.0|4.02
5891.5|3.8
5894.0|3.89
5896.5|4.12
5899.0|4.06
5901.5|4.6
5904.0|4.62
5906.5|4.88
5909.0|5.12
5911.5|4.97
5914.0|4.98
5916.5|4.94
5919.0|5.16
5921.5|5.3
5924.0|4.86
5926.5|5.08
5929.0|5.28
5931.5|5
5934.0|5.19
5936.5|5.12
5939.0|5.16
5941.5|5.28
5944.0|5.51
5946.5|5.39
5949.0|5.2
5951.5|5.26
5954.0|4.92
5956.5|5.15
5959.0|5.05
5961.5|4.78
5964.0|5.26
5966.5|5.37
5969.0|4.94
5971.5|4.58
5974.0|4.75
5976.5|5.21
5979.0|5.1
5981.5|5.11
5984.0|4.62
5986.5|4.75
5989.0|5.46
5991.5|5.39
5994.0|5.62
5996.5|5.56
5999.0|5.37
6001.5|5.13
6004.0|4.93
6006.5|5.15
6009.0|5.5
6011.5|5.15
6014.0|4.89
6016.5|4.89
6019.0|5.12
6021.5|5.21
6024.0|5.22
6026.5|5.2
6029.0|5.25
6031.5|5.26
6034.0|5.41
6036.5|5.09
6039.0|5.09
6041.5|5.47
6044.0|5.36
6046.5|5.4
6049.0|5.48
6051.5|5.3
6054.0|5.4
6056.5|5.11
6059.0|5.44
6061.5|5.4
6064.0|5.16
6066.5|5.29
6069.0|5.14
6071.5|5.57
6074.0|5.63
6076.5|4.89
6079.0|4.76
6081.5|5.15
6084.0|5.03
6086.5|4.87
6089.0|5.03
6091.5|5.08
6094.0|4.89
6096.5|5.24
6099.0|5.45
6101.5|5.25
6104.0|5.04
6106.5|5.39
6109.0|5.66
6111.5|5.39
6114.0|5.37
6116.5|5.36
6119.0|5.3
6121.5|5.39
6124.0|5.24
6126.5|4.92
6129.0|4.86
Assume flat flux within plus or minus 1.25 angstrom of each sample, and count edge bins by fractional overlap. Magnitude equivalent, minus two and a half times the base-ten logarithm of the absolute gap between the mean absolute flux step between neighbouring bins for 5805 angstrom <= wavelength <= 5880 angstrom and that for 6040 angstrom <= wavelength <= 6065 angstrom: 2.7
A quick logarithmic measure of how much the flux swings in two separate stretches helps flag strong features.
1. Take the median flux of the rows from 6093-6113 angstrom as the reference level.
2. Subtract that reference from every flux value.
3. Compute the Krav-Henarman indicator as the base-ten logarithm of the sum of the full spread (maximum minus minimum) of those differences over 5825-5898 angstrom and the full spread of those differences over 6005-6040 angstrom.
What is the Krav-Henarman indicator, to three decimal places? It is 0.456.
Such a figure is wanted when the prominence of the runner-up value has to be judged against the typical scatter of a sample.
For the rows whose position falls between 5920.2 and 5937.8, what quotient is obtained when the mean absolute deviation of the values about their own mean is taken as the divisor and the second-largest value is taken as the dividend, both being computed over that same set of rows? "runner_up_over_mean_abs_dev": 44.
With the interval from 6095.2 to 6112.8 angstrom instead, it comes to 38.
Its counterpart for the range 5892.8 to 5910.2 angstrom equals 13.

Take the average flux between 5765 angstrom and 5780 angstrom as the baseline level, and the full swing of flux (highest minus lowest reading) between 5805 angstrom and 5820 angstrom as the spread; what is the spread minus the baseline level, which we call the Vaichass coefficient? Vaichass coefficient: -4.6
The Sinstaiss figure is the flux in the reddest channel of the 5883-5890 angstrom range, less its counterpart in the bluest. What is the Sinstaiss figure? -1.0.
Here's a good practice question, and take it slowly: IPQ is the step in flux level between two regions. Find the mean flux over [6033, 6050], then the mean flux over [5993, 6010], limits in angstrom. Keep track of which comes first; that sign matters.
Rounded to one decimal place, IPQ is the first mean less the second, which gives 0.0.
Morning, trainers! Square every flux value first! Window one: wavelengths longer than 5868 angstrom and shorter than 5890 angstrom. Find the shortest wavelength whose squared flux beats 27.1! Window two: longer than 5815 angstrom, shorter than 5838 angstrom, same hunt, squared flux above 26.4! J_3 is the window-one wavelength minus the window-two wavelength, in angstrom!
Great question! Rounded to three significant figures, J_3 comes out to 60.0 angstrom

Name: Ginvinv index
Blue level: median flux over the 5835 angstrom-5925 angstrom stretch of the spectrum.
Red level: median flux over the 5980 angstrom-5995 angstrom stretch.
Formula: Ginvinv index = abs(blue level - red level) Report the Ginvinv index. 0.160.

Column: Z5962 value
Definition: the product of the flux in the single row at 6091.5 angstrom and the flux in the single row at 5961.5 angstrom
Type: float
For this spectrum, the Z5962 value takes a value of 24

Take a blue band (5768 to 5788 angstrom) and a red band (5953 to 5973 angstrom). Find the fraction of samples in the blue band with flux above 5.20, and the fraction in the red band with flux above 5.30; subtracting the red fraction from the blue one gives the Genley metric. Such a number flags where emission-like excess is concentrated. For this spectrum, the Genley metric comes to 0.0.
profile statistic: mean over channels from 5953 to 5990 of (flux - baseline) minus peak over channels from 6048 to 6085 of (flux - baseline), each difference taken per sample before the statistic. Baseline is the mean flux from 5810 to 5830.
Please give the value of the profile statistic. -0.63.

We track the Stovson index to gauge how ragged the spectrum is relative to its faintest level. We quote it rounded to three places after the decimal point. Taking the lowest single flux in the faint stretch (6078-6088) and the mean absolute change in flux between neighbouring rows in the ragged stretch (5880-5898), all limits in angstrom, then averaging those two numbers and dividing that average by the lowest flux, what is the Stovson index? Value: 0.528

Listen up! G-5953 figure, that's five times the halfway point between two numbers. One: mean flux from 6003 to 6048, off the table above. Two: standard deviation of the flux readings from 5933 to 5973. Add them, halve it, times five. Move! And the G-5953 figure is 13.6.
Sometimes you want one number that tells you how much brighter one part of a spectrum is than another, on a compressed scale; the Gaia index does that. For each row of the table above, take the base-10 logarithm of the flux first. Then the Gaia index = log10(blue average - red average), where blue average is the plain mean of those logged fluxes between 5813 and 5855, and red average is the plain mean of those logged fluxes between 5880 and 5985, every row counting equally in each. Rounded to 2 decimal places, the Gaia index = -1.35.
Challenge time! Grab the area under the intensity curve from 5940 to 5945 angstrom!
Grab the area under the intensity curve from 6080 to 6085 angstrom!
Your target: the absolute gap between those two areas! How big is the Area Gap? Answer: 1.5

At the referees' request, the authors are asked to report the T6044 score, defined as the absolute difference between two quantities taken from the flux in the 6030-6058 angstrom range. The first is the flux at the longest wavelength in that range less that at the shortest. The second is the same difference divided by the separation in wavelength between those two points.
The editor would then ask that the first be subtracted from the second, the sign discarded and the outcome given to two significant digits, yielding 0.14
